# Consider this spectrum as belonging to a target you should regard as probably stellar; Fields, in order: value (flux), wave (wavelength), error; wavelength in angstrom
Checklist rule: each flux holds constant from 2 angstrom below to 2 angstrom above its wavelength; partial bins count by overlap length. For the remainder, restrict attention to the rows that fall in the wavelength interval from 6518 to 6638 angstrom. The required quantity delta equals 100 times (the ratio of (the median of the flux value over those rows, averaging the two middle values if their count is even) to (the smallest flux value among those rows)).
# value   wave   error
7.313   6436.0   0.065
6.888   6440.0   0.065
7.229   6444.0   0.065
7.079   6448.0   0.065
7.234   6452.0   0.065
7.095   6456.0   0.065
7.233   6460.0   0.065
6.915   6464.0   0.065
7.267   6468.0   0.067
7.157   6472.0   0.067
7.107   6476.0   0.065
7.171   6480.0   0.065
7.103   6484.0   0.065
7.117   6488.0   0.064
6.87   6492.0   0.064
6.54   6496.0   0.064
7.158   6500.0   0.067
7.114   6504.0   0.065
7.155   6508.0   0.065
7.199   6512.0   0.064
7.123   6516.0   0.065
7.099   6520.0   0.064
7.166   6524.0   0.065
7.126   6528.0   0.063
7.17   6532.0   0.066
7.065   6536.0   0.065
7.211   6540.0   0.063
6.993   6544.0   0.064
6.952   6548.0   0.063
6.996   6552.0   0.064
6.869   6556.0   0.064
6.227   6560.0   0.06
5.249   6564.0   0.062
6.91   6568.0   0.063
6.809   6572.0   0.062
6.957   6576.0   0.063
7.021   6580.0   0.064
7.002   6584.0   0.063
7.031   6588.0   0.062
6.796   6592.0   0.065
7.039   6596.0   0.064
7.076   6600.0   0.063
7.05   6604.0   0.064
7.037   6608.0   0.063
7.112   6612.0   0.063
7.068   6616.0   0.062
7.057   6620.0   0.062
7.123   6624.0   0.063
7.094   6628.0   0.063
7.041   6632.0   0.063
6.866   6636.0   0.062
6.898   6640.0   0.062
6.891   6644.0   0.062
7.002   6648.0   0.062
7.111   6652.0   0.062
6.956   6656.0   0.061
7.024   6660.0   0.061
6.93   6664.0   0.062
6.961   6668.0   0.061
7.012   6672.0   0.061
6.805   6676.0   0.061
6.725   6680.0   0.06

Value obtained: 134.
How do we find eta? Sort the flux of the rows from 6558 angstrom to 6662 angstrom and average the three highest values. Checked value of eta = 7.12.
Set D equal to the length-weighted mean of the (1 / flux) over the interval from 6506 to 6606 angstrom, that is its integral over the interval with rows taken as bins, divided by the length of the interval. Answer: 0.1448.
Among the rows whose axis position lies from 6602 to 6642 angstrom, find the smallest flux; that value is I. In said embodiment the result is 6.866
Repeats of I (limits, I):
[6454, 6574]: 5.249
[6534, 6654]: 5.249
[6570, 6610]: 6.796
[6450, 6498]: 6.54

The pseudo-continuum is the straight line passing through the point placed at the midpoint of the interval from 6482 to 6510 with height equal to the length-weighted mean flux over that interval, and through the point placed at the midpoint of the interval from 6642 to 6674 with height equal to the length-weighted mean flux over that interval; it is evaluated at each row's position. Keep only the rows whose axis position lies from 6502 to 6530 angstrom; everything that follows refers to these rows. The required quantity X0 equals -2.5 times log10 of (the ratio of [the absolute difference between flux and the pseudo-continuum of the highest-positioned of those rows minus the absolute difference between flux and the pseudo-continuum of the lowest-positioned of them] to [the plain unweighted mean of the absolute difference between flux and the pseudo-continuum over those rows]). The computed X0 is 2.4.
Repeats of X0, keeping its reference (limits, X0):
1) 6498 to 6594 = 1.5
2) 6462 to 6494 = 1.3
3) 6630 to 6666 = 3.2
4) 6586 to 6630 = 0.3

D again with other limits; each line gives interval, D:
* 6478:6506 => 0.1428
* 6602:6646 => 0.1424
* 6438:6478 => 0.1405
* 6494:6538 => 0.1413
